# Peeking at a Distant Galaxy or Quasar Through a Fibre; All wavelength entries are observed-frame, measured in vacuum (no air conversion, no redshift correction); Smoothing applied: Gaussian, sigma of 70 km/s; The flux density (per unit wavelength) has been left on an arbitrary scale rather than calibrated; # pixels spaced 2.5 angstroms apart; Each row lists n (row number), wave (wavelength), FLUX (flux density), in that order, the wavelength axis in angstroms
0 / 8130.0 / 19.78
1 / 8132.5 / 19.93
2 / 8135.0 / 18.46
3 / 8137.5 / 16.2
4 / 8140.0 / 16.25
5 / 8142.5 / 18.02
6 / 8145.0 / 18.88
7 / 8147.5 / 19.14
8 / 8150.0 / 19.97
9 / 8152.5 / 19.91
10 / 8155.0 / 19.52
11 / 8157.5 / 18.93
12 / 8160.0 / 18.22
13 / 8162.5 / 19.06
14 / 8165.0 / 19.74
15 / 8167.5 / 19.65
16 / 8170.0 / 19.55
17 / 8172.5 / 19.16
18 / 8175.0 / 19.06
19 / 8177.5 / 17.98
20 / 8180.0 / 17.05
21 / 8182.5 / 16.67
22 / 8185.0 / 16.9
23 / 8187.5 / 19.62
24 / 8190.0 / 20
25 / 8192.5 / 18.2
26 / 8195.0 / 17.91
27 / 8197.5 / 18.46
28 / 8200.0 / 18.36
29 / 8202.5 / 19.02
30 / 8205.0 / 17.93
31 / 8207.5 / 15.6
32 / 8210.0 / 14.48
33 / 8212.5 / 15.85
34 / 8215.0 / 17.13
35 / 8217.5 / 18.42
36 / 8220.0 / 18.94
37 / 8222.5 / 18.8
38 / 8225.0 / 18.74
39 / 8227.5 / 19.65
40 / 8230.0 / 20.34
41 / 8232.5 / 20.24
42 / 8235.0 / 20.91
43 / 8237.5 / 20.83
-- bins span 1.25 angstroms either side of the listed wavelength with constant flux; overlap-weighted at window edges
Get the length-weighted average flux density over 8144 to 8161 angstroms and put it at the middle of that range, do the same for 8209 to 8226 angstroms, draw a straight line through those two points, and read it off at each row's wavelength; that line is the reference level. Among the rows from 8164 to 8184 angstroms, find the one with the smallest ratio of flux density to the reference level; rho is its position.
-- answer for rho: 8182.5 angstroms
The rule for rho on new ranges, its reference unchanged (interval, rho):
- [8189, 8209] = 8207.5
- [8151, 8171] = 8160.0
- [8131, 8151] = 8137.5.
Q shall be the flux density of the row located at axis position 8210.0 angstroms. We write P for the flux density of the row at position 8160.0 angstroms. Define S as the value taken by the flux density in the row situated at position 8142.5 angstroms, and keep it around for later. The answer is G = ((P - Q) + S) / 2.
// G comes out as 10.9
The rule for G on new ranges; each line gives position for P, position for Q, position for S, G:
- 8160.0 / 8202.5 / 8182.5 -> 7.9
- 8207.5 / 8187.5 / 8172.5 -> 7.6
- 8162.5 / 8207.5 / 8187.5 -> 11.5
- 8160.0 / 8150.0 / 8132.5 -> 9.1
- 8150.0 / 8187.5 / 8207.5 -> 8.0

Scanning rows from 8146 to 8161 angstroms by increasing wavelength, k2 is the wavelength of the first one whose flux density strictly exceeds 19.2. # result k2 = 8150.0 angstroms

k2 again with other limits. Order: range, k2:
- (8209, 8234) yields 8227.5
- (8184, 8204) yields 8187.5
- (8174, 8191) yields 8187.5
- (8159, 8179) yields 8165.0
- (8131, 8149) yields 8132.5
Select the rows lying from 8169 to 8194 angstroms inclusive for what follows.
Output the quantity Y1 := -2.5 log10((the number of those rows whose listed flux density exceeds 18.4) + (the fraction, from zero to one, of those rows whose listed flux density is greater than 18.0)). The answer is -1.9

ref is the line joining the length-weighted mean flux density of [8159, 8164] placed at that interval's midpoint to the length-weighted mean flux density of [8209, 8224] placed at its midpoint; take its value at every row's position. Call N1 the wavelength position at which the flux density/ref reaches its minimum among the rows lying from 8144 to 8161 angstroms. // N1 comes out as 8160.0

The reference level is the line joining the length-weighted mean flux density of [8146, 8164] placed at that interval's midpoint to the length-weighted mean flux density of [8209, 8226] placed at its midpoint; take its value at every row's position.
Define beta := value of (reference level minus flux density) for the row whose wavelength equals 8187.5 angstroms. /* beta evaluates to -1.3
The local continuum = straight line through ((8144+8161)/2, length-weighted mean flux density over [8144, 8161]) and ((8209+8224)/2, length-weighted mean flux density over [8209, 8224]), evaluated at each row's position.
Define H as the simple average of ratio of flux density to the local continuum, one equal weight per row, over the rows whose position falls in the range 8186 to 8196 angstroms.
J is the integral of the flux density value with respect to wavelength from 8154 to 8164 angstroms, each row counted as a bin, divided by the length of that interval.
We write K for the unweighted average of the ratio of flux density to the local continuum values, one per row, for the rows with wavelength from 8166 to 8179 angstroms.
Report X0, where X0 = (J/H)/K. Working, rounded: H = 1.05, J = 18.9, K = 1.02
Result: 17.7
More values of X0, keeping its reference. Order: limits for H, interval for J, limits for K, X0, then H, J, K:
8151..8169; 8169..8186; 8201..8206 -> 17.1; 1.01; 18.0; 1.04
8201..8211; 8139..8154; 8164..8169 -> 18.9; 0.95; 18.7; 1.05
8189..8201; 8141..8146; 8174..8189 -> 18.2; 1.03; 18.3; 0.97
